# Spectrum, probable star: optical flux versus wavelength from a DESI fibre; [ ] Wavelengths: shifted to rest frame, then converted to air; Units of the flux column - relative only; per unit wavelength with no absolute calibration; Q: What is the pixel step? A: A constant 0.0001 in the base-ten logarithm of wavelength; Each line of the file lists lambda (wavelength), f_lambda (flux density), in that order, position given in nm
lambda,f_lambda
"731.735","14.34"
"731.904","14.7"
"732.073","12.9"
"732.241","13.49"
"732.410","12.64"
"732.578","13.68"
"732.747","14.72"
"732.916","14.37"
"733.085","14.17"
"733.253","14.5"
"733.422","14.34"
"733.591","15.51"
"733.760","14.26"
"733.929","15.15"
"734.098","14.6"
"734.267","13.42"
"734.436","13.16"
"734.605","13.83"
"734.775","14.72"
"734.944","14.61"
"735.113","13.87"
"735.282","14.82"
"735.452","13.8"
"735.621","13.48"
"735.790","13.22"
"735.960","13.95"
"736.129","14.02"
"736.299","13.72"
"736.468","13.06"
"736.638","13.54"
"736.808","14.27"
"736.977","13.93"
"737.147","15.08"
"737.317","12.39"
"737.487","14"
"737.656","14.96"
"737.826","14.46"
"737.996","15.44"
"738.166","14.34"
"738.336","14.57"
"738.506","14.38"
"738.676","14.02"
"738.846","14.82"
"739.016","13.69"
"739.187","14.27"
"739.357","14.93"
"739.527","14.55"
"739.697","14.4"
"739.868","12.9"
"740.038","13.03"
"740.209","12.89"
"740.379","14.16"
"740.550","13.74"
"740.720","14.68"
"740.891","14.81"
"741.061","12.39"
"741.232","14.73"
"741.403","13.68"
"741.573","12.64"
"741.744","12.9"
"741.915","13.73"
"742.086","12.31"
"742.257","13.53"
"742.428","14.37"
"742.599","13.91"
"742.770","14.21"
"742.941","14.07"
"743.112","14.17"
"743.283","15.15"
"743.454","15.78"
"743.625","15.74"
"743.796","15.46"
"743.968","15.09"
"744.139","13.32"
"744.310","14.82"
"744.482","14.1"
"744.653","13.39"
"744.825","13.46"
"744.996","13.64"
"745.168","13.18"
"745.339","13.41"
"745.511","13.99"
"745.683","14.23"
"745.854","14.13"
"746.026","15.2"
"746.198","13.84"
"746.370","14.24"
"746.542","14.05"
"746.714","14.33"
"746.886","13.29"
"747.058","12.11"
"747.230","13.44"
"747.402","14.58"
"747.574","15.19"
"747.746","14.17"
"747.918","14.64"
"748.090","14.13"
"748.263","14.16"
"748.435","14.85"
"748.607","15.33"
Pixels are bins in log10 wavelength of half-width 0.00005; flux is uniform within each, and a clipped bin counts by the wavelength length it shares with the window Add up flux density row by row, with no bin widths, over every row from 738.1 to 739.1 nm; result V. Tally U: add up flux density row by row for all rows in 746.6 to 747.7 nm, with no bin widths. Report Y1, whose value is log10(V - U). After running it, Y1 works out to 0.5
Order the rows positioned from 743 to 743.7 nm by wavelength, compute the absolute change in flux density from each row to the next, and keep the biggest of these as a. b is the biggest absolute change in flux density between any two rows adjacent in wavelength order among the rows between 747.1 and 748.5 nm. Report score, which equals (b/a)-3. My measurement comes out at -1.84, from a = 1.0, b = 1.14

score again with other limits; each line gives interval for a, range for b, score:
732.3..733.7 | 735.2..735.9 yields -2.13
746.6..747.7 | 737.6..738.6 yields -2.17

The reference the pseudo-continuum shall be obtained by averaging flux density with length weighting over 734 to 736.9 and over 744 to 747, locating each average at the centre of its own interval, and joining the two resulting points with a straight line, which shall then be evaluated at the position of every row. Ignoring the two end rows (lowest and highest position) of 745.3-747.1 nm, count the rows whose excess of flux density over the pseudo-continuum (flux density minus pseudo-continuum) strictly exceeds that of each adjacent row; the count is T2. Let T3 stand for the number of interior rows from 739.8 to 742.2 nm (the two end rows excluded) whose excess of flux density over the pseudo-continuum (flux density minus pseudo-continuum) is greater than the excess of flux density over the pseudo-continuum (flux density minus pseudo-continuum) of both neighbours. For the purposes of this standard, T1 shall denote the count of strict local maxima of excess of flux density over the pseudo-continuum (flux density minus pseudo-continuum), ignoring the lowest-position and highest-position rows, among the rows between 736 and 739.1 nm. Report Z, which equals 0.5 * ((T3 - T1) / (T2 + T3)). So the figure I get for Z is -0.06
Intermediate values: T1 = 6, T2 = 4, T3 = 5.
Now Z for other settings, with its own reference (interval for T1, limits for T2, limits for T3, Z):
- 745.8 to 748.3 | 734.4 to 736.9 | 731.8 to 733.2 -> -0.30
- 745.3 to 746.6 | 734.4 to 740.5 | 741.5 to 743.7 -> 0.03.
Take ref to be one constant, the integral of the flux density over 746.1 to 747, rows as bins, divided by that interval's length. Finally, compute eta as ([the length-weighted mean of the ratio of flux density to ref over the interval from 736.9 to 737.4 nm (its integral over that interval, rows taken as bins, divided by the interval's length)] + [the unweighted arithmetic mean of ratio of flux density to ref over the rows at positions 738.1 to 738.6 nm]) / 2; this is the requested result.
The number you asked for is 1.02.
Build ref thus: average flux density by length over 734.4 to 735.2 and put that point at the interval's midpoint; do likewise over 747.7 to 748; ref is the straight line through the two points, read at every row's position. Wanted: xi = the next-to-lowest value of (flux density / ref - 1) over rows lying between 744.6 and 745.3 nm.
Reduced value -0.067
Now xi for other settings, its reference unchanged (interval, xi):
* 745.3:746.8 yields -0.039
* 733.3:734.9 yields -0.047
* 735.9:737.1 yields -0.043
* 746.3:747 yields -0.025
